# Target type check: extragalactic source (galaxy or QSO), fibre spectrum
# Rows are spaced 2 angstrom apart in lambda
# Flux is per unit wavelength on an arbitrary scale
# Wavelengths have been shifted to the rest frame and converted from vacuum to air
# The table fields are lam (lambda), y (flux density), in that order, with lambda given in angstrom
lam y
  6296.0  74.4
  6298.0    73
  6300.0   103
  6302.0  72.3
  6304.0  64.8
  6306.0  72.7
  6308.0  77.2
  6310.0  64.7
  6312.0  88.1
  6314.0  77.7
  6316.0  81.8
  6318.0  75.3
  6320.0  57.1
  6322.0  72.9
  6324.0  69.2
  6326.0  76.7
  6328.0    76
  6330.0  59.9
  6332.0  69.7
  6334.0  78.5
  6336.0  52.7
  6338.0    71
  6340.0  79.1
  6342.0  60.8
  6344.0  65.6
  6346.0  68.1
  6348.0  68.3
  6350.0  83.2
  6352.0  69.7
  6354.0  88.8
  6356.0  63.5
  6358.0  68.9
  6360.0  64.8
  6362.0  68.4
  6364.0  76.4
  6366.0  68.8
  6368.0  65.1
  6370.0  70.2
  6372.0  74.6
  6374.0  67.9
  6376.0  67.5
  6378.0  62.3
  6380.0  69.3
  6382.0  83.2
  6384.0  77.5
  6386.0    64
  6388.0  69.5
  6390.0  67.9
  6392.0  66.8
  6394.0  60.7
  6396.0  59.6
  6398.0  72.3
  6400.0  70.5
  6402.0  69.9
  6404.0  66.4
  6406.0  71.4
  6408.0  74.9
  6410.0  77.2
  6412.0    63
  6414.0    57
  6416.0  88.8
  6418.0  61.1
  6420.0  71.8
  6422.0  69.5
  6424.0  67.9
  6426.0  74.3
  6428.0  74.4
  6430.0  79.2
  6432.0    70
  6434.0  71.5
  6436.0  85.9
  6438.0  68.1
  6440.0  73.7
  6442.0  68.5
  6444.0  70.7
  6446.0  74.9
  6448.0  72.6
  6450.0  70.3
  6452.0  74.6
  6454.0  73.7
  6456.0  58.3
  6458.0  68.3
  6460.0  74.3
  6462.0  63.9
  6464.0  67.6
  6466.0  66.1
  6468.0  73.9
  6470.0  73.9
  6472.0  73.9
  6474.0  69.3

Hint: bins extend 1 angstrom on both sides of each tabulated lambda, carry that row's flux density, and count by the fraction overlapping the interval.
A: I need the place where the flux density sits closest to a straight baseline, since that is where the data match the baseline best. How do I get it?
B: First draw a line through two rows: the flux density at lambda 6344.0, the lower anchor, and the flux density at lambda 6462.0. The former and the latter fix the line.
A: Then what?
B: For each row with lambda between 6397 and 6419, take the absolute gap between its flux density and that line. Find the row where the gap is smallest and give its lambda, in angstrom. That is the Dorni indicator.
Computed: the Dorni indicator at 6412.0 angstrom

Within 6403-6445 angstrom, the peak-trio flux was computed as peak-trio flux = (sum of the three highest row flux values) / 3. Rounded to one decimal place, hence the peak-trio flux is 84.6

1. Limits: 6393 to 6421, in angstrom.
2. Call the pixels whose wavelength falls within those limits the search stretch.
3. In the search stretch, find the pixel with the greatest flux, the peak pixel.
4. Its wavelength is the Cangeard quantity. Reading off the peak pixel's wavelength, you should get 6416.0 angstrom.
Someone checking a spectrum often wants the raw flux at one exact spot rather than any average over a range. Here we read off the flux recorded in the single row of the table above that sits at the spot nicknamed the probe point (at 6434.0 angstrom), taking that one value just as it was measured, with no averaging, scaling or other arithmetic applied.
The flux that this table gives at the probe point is 71.5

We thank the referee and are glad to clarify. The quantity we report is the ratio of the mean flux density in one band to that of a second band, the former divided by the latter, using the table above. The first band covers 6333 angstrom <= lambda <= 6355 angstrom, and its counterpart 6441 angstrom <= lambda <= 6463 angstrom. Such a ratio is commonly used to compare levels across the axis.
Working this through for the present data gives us 1.02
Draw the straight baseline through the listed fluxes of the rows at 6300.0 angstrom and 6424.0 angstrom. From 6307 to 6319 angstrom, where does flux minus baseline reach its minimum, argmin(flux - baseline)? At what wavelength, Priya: 6310.0 angstrom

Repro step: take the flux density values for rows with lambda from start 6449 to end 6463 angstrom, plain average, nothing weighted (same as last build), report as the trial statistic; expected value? 69.1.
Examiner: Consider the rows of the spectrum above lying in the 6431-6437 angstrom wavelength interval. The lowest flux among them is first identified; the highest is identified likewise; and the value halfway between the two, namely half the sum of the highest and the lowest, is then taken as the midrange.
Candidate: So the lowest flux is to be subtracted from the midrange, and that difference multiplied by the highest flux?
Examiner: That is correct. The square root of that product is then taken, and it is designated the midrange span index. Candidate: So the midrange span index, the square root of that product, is 26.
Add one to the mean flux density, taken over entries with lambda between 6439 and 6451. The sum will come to 72.8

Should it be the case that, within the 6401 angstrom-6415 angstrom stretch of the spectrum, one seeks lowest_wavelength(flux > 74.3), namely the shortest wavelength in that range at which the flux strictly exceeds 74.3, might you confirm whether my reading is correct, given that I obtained 6408.0 angstrom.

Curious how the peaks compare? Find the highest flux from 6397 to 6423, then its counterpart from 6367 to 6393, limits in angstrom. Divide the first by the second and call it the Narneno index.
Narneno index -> 1.07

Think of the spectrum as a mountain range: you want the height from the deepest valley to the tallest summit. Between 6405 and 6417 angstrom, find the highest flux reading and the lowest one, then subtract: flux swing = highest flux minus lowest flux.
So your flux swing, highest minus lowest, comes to 32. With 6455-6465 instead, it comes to 16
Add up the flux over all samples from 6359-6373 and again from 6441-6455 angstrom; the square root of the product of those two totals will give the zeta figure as 497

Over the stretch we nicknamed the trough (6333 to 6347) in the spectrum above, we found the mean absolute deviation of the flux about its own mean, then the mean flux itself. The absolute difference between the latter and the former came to 60.9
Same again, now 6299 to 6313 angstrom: 67.3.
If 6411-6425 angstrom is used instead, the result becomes 61.4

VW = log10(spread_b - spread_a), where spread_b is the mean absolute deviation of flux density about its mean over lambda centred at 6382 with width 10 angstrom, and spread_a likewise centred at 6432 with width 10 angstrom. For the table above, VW 0.34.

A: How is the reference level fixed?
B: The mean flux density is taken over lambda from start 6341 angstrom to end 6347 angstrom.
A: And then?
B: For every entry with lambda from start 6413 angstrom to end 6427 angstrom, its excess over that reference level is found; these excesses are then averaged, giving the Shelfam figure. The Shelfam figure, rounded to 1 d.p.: 5.2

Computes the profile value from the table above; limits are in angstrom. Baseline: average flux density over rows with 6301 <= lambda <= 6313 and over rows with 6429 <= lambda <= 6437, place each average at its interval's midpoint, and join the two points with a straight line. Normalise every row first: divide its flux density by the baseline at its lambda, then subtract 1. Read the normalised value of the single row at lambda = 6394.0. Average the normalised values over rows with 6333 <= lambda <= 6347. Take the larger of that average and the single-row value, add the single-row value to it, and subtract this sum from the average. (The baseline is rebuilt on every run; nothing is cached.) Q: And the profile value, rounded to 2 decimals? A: 0.20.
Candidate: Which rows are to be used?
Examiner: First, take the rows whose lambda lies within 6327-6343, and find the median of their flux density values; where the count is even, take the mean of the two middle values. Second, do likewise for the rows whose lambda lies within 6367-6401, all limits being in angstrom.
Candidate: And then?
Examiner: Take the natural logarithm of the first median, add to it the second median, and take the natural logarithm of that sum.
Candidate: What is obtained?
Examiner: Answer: 4.28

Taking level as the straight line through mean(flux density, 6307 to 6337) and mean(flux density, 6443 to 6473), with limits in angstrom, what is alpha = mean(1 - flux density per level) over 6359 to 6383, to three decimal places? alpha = 0.021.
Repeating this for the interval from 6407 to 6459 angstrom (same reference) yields -0.012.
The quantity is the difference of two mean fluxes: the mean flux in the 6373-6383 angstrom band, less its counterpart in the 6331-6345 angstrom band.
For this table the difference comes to 2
